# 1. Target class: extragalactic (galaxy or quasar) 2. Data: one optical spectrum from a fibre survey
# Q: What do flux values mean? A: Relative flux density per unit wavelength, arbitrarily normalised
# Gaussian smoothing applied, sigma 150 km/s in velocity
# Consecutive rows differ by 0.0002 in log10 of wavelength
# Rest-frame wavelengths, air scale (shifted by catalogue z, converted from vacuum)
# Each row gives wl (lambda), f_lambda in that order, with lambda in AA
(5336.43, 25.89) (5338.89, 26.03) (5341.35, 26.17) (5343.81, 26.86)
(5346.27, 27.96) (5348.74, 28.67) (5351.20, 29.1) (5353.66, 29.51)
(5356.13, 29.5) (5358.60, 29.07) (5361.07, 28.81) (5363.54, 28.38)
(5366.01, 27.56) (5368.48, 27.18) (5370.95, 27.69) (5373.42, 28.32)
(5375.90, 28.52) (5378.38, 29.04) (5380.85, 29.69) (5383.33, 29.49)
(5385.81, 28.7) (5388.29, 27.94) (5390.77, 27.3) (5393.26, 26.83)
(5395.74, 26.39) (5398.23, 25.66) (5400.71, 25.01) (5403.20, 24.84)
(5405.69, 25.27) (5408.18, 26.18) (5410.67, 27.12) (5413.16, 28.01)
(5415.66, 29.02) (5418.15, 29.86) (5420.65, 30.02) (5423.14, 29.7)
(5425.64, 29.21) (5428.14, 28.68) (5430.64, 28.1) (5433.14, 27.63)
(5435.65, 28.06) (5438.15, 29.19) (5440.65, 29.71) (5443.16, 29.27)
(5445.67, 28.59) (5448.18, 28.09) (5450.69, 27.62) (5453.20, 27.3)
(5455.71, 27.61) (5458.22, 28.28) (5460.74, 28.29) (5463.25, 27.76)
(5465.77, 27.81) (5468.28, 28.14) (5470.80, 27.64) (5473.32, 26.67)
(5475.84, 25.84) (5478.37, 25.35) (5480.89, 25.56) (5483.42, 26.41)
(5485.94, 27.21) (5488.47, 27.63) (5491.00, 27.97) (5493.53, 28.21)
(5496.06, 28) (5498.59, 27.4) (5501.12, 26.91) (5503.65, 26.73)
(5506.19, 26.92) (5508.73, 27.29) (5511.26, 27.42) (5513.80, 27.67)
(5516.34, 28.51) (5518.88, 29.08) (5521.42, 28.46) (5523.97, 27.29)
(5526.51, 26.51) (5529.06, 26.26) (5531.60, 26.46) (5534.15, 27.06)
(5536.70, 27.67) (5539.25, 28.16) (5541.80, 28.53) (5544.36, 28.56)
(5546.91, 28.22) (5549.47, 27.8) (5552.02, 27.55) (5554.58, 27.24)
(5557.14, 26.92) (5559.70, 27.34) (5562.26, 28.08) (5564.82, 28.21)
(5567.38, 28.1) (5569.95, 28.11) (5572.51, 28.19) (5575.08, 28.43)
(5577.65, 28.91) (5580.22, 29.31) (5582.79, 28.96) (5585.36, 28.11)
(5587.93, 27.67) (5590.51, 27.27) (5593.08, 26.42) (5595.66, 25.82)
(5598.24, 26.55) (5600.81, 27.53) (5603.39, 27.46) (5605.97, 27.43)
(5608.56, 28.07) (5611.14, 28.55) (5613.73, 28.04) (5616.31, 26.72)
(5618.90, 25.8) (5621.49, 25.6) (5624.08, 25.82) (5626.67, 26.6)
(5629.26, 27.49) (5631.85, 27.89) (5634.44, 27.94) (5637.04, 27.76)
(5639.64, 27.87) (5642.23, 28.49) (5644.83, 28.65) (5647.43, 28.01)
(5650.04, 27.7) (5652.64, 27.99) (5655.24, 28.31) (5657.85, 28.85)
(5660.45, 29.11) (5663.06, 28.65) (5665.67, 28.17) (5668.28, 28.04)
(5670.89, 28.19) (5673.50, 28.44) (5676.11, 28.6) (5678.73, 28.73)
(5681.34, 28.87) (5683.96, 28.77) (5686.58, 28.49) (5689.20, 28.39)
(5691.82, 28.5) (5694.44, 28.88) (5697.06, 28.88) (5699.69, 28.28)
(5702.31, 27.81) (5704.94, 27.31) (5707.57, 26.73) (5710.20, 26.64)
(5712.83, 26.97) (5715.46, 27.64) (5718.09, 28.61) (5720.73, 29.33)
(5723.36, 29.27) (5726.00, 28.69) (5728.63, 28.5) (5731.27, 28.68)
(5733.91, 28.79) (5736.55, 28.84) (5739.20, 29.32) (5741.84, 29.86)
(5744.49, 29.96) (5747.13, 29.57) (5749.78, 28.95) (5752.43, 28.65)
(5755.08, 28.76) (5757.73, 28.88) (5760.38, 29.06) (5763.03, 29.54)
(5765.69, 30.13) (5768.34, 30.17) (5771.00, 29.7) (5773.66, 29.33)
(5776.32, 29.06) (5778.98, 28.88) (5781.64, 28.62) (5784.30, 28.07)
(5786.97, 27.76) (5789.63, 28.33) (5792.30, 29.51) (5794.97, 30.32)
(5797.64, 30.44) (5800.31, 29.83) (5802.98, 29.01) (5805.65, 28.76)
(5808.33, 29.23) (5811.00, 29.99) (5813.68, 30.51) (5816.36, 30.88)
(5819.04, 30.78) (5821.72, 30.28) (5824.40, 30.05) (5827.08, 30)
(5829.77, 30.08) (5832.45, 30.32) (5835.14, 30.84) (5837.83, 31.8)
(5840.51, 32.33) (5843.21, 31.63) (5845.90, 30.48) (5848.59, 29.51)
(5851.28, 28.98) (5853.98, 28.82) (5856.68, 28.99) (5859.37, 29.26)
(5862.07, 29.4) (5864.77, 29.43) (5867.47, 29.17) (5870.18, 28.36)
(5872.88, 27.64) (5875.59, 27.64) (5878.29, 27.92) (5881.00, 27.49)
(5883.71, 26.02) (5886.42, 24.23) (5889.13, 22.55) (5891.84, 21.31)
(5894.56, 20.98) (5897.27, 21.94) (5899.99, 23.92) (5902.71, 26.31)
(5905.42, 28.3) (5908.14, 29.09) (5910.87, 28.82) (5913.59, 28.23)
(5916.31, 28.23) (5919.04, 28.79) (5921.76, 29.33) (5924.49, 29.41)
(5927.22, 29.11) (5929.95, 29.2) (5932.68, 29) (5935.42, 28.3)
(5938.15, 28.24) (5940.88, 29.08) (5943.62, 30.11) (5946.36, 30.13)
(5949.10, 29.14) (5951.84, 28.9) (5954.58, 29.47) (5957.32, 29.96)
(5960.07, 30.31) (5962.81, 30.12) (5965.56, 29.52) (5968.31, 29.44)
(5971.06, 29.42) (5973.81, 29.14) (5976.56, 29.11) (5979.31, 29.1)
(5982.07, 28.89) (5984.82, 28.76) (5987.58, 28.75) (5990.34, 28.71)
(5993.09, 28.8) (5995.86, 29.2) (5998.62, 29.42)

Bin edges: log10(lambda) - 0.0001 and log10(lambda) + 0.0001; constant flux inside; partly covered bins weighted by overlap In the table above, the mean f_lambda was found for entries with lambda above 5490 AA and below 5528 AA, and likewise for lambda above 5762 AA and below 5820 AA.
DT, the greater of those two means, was 29.5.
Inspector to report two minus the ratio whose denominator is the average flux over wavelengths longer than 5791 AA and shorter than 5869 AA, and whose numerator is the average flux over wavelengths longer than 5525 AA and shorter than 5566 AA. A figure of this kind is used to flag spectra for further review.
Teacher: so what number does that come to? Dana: 1.08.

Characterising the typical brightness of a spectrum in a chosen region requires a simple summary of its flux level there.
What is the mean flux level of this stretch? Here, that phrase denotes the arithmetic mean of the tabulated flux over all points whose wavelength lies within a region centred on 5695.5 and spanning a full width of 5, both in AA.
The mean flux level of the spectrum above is 28.9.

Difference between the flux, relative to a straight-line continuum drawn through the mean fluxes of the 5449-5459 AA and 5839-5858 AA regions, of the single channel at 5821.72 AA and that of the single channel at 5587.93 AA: 0.041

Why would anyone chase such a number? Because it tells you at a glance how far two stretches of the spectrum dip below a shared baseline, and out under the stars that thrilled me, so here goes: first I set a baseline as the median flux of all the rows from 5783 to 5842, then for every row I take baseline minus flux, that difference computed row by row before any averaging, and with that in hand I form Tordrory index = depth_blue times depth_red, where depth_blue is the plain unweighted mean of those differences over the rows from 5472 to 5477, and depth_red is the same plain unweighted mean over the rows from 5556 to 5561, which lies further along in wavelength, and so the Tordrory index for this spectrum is 11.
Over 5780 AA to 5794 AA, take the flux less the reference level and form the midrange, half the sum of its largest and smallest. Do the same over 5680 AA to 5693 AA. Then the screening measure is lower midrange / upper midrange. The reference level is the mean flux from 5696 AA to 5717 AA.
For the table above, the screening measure 1.0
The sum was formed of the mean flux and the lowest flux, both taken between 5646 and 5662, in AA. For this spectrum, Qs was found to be 56.0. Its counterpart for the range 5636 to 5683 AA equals 56.1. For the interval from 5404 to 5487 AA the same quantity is 53.1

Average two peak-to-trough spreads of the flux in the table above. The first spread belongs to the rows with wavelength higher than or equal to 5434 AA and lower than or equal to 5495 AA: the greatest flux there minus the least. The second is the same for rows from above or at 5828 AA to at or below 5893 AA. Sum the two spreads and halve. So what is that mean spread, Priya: 7.69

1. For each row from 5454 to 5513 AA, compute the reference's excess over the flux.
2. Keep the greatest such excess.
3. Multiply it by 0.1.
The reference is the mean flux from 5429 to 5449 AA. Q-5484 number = 0.32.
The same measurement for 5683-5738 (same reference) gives 0.19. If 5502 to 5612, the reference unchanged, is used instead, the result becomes 0.28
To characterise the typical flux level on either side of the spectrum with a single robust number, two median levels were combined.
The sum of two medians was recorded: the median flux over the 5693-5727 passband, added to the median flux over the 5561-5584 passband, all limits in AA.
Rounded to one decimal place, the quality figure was 56.5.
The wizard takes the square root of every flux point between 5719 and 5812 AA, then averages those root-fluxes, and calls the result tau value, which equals 5.40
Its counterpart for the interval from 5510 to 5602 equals 5.27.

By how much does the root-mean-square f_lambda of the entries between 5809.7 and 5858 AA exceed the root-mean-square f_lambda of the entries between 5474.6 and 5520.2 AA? 3.1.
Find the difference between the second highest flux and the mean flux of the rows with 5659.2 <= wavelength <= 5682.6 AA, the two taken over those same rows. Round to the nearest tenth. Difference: 0.3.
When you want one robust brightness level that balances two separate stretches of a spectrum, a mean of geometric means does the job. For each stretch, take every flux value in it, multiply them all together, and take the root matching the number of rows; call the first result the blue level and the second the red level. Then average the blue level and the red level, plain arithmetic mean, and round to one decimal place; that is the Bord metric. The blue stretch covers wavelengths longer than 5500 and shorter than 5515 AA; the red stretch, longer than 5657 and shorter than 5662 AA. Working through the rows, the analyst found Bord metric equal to 28.1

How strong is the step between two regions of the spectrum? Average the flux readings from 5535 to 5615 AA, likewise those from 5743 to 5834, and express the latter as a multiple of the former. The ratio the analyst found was 1.06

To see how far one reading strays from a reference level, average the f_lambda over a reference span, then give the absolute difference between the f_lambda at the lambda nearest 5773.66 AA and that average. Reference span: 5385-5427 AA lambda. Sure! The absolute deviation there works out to 1.9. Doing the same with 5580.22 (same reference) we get 1.8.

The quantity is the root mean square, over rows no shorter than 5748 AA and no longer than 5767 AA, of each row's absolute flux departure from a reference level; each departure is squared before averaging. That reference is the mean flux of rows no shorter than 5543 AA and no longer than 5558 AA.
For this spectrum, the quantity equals 1.5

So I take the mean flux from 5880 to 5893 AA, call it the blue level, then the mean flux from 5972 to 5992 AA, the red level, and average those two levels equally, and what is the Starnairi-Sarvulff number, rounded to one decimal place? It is 26.6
